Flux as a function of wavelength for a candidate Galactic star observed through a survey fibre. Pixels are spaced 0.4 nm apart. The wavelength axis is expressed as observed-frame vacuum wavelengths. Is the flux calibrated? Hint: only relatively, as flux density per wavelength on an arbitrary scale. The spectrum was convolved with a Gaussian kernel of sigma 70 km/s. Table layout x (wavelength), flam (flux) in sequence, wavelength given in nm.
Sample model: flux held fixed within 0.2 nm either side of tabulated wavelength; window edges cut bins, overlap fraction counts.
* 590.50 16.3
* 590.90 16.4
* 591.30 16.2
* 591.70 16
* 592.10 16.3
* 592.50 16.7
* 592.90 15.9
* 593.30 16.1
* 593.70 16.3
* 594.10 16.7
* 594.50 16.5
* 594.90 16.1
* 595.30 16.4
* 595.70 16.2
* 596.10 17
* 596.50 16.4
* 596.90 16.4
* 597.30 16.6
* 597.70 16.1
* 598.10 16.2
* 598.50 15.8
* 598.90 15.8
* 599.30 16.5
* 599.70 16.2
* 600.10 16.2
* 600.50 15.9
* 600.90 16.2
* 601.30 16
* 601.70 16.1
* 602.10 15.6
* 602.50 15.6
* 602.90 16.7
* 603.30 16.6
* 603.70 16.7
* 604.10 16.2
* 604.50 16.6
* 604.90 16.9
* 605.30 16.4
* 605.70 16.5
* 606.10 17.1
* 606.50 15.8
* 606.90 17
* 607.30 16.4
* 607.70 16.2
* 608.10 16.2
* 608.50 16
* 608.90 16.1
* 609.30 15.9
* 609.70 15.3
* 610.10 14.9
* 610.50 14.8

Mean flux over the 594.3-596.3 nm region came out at 16.4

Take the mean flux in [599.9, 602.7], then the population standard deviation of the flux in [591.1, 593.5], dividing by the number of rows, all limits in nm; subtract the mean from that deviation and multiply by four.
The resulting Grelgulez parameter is -62.7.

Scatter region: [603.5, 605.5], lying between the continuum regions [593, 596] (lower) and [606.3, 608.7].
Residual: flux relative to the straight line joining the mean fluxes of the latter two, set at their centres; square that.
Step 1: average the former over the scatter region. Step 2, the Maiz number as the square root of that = 0.37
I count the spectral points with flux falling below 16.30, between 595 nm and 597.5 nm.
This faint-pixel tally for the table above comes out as 1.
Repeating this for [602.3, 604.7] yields 2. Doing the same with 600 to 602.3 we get 6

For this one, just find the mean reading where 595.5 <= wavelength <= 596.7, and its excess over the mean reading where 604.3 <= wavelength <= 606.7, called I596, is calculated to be 0.0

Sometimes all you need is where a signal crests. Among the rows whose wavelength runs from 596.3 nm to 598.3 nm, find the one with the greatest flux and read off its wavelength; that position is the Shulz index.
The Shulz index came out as 597.30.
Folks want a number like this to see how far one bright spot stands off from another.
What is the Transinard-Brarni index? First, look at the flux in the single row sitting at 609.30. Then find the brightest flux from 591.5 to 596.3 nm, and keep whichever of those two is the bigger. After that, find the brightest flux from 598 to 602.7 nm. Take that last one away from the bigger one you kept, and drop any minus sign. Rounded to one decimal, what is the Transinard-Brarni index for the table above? 0.5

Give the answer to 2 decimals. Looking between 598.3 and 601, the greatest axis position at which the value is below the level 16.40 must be 600.90 nm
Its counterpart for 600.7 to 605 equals 604.10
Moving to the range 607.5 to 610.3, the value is 610.10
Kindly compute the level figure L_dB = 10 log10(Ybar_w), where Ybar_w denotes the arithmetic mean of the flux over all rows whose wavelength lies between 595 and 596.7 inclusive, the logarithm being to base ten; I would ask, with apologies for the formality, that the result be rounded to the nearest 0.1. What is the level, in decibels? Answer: 12.2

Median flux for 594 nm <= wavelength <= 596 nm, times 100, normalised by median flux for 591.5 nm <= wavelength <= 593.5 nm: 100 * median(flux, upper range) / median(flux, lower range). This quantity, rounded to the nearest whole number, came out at 102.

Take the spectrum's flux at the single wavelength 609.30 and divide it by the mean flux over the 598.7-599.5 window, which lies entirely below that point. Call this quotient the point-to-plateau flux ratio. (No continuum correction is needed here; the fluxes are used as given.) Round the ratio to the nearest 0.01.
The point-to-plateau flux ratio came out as 0.98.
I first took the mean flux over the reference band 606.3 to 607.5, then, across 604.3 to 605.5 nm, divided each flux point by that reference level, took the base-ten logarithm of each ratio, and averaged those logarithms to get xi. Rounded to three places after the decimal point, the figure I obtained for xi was 0.006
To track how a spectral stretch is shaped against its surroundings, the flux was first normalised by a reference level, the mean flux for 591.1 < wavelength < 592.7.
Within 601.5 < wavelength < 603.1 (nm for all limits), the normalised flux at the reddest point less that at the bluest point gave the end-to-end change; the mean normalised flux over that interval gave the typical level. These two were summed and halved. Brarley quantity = 0.509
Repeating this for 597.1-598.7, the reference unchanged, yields 0.472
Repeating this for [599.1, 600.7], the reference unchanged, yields 0.479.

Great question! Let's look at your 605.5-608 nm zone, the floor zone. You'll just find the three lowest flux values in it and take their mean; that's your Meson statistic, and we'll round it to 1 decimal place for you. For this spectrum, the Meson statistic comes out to 16.1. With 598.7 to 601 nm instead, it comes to 16.0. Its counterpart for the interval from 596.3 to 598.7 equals 16.0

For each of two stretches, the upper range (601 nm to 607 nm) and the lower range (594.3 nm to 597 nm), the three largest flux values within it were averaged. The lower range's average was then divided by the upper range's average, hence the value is 0.98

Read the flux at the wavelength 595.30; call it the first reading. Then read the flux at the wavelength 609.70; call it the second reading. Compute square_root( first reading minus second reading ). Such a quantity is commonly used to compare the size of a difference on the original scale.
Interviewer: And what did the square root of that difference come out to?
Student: 1.0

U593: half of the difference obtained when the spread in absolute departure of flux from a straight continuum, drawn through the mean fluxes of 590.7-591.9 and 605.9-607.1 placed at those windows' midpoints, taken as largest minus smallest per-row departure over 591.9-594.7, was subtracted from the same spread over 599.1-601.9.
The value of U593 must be 0.03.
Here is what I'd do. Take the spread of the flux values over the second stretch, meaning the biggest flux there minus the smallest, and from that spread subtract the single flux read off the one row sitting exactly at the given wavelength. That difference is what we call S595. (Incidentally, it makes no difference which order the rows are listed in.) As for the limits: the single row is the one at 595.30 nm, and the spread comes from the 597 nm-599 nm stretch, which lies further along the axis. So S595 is -15.6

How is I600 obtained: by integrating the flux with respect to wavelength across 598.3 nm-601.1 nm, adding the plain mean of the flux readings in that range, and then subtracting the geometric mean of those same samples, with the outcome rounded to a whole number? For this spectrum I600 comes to 45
